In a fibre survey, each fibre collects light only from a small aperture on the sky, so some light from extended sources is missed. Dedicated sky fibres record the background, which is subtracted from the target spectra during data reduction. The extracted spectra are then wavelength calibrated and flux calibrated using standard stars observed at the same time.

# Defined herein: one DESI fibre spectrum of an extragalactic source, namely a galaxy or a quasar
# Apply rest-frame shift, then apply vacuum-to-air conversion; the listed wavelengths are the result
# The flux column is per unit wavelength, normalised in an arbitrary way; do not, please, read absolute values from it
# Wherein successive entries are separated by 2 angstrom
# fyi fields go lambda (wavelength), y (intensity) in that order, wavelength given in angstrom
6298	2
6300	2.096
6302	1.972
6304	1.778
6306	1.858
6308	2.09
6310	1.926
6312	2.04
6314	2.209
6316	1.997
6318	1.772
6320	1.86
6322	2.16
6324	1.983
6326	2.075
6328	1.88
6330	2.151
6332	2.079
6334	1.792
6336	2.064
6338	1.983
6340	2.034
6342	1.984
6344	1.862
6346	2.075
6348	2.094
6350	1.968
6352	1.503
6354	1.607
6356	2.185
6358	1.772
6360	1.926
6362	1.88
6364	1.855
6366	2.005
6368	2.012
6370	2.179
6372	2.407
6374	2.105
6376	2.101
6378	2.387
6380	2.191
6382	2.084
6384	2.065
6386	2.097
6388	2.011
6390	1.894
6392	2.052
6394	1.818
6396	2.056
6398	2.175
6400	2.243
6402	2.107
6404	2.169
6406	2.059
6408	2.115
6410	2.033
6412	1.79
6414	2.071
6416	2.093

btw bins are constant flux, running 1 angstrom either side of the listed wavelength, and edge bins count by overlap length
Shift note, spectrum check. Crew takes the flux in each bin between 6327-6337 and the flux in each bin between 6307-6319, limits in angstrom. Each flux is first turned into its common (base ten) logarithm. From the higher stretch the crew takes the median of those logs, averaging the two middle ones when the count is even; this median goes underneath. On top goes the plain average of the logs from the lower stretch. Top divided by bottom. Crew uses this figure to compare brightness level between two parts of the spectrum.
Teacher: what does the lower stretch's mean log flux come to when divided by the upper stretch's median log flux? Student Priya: 0.96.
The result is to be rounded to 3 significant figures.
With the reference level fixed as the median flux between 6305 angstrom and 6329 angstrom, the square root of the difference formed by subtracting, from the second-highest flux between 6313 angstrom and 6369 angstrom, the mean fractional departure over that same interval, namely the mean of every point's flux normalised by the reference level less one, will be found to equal 1.48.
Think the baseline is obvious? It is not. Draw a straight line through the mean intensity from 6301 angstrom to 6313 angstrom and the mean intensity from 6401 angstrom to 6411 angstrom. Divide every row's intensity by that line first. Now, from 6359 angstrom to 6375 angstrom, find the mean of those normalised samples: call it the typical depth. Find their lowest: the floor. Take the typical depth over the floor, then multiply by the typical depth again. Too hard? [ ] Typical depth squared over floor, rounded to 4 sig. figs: 1.105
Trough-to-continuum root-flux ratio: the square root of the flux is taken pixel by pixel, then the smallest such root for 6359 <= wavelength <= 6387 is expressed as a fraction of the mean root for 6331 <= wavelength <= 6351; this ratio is 0.965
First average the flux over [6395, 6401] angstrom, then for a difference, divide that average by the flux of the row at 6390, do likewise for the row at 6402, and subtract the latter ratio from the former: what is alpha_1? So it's 0.12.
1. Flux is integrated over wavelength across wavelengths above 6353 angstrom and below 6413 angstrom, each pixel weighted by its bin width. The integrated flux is 123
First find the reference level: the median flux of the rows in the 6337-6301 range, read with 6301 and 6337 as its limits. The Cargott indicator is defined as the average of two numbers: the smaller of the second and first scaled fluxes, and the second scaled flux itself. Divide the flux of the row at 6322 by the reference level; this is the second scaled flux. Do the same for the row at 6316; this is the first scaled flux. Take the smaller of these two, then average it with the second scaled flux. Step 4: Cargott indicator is 1.04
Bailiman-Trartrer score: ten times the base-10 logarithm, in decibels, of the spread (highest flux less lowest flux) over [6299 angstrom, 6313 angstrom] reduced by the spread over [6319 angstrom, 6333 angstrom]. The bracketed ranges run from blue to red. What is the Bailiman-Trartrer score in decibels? -17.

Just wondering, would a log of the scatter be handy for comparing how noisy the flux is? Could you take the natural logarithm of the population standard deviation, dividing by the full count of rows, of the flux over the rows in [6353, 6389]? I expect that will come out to -1.6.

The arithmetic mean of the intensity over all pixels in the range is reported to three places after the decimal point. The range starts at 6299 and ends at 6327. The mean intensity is 1.987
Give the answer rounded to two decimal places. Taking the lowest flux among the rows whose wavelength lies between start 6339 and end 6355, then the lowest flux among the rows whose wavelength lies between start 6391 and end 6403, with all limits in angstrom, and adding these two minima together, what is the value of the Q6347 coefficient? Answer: 3.32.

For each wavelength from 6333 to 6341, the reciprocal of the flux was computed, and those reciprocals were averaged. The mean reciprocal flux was 0.510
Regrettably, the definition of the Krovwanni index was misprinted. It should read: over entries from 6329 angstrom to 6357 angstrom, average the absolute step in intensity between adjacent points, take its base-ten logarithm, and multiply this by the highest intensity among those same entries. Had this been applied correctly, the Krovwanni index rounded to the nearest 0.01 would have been -1.59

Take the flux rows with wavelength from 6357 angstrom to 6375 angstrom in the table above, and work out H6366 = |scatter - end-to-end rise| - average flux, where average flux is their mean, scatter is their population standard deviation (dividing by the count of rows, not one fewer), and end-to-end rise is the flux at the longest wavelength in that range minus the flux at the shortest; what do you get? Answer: -1.87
